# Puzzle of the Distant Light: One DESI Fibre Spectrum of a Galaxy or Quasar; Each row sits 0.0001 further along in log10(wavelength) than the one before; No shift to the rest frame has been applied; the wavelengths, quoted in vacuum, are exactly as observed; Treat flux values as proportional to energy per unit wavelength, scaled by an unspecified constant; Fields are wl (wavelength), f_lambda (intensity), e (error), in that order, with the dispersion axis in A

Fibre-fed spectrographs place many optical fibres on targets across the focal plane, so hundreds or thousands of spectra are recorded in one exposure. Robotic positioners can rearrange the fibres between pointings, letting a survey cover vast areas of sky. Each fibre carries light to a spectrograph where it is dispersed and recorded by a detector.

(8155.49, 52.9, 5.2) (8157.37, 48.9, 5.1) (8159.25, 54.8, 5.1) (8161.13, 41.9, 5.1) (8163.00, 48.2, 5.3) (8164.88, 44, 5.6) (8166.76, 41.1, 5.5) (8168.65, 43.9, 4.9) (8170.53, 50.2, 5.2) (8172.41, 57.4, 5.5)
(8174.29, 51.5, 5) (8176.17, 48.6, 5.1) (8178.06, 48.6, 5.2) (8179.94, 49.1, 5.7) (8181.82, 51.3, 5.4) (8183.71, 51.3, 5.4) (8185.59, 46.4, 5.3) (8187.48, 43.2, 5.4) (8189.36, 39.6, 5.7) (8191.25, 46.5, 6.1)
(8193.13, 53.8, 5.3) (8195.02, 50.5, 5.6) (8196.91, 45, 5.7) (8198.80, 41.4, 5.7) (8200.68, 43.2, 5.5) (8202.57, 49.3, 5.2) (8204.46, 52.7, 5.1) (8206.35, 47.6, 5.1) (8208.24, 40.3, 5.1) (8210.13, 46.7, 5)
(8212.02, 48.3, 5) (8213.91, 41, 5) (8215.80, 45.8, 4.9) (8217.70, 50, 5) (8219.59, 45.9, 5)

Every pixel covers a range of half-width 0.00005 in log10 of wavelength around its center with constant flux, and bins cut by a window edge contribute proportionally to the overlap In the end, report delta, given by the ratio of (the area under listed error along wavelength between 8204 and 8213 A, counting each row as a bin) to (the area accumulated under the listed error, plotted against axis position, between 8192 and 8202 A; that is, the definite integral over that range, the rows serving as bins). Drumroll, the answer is 0.8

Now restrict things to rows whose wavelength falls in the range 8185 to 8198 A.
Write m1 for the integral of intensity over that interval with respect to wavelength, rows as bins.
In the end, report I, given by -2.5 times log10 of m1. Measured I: -6.95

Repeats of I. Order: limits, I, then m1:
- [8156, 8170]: -7.03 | 650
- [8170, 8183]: -7.05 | 663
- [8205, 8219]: -7.02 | 642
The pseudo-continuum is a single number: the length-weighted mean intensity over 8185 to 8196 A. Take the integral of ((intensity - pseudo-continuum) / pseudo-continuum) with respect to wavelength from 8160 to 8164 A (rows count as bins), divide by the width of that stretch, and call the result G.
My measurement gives -0.02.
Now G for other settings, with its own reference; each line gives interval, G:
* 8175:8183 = 0.06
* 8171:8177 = 0.12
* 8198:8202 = -0.08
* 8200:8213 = 0.01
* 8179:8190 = 0.01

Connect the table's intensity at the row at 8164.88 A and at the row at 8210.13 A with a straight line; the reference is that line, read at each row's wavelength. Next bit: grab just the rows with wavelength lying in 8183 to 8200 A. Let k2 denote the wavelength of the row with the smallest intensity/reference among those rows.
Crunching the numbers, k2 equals 8189.36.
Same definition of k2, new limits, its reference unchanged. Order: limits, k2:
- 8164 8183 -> 8166.76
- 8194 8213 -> 8208.24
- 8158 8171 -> 8166.76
